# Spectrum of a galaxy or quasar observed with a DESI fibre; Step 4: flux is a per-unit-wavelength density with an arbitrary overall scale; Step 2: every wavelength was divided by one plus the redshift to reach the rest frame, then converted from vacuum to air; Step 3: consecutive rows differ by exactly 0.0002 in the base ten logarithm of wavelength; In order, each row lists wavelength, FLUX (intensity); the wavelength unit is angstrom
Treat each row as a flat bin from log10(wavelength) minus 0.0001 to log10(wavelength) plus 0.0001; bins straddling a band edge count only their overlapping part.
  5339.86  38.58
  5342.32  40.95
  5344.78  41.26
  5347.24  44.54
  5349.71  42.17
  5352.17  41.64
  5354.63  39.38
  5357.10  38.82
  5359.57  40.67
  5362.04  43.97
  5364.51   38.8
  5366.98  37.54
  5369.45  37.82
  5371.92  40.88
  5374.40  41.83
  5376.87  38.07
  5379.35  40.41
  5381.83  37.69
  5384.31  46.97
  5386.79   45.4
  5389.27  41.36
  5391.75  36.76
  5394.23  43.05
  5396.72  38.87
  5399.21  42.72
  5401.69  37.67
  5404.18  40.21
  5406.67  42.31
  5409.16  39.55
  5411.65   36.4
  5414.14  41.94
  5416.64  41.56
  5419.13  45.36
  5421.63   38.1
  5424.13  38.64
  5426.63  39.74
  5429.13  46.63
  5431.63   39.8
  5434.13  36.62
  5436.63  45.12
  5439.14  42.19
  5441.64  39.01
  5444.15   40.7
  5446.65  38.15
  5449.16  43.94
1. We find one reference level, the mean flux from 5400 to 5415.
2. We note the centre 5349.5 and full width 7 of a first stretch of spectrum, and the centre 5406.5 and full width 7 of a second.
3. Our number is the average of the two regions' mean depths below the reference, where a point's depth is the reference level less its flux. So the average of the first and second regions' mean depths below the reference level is -2.1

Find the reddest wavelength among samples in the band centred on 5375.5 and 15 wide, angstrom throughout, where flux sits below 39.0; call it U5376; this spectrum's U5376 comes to 5381.83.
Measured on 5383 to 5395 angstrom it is 5391.75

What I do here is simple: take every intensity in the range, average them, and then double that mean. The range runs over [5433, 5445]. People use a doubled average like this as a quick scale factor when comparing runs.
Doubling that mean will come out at 81.5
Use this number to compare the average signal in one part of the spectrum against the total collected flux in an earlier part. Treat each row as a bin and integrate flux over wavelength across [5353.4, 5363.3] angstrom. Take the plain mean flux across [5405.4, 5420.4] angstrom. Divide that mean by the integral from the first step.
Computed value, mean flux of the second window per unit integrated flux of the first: 0.102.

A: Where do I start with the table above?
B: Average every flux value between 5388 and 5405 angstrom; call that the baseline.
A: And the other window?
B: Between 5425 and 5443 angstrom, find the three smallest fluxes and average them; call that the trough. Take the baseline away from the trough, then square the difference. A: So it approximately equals 2.7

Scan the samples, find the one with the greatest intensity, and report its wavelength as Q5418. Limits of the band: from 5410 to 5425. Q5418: 5419.13 angstrom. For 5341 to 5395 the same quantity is 5384.31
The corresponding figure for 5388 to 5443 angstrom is 5429.13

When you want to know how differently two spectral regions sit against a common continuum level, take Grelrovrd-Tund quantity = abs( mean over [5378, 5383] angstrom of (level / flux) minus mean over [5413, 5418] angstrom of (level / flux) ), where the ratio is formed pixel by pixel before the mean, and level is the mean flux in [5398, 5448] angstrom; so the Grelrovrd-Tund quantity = 0.07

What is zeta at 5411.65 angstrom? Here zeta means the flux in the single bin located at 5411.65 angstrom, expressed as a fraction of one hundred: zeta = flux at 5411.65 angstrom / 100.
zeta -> 0.364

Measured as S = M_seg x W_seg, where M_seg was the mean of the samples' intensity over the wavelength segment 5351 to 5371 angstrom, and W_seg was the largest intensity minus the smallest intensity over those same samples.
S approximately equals 256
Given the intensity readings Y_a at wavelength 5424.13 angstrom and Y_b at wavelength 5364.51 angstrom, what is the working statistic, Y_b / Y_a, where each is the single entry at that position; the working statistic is 1.00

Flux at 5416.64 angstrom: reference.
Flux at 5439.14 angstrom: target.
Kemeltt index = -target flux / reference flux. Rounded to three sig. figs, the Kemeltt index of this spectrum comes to -1.02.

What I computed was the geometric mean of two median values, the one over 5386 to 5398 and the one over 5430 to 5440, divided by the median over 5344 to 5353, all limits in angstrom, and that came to 0.98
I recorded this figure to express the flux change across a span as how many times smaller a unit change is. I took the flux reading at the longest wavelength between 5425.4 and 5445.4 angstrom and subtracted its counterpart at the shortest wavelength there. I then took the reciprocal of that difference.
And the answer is 1.0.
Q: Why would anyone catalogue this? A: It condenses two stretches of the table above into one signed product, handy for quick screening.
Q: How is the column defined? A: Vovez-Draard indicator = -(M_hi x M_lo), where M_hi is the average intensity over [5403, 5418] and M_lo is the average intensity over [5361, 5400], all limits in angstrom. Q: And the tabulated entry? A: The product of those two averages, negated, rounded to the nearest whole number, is -1644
